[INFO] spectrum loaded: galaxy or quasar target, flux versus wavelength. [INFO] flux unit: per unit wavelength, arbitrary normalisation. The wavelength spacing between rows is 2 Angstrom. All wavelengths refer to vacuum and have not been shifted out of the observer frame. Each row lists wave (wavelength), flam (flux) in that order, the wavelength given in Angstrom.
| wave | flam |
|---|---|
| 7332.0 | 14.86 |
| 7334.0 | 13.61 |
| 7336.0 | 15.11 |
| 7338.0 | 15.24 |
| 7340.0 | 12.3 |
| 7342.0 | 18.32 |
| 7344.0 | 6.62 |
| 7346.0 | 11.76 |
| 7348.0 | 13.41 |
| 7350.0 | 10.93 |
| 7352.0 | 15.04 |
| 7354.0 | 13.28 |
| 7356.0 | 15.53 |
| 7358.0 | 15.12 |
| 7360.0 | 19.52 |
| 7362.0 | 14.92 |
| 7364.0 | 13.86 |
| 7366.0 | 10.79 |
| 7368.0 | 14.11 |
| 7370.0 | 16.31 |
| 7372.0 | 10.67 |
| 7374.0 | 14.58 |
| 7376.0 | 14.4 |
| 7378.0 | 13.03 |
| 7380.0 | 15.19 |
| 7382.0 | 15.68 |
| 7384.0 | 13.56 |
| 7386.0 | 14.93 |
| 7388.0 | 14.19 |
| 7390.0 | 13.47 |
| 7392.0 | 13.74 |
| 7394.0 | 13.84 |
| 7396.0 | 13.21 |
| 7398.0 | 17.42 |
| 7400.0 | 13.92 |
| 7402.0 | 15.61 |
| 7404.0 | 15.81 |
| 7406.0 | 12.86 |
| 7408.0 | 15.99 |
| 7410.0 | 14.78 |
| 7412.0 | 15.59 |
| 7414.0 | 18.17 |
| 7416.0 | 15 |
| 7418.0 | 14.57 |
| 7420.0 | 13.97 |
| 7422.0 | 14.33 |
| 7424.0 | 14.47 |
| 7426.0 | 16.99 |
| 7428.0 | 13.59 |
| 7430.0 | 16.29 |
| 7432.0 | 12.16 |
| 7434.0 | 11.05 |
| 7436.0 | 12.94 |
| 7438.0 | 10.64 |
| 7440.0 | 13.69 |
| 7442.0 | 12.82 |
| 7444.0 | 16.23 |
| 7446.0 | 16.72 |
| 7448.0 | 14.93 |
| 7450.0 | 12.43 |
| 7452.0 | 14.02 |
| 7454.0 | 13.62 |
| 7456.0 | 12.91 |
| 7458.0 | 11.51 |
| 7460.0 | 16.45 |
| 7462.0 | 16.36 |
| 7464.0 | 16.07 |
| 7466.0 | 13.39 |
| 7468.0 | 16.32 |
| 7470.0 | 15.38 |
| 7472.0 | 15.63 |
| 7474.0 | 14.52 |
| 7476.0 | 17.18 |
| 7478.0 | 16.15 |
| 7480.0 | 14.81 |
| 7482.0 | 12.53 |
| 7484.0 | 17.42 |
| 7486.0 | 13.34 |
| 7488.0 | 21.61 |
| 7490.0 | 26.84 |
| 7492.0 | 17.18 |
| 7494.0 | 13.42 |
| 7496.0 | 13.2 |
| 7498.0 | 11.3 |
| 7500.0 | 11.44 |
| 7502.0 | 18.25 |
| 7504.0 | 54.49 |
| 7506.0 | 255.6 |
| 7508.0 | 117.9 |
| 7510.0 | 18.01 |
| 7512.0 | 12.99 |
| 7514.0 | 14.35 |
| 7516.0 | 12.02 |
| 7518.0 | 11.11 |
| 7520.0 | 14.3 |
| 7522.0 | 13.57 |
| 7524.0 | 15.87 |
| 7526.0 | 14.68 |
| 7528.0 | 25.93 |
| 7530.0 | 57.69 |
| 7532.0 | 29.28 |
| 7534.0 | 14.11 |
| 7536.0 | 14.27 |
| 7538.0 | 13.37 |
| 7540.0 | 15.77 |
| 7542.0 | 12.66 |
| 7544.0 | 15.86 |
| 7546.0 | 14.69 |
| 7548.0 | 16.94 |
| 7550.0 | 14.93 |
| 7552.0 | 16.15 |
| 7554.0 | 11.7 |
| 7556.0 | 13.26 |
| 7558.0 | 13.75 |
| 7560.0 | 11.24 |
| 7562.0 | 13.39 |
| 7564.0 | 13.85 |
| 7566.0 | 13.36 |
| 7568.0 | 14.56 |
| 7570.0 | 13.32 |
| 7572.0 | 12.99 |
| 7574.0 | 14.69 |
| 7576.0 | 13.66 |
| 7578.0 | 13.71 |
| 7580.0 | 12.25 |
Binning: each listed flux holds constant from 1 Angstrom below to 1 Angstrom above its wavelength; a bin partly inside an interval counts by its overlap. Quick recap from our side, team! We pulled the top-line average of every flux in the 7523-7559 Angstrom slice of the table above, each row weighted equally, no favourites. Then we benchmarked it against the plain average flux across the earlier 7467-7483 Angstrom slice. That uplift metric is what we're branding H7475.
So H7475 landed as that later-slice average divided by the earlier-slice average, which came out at 1.2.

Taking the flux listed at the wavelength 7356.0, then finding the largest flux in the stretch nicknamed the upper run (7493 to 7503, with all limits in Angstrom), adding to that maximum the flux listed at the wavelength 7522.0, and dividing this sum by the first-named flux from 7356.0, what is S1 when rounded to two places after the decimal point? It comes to 2.05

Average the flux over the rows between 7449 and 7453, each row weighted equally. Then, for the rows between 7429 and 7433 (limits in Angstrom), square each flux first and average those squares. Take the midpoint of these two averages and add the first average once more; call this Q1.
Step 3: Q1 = 123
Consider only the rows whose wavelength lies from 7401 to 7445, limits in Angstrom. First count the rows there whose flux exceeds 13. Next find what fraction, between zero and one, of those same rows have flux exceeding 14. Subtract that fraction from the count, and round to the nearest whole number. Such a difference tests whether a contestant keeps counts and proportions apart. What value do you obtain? 15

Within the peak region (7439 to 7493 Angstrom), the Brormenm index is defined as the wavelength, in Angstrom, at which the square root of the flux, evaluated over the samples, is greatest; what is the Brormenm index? 7490.0 Angstrom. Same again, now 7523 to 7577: 7530.0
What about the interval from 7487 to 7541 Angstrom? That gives 7506.0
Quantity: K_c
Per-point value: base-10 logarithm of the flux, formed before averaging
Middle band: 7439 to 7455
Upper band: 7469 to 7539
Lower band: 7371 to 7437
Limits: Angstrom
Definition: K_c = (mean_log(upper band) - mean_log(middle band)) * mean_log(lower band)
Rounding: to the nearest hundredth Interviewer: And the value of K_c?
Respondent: 0.15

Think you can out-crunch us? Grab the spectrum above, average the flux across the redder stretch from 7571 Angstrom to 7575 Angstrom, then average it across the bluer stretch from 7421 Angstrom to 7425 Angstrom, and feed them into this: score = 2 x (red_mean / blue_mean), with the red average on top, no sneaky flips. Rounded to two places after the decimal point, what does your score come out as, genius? 1.92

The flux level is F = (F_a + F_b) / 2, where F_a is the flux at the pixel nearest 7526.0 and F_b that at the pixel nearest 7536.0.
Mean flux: 14.5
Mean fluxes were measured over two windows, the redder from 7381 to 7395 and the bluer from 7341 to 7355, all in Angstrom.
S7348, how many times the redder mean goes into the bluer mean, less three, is -2.10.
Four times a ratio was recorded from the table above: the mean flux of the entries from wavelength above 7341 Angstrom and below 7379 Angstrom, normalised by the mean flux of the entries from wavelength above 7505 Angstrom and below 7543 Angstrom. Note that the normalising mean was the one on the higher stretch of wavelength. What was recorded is 1.53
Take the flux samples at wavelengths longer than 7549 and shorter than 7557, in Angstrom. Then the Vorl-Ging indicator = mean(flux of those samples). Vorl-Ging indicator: 14.0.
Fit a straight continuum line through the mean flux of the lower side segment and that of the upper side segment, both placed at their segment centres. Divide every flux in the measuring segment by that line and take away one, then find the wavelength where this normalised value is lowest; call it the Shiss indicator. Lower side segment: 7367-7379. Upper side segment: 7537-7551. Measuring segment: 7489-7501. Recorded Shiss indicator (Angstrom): 7498.0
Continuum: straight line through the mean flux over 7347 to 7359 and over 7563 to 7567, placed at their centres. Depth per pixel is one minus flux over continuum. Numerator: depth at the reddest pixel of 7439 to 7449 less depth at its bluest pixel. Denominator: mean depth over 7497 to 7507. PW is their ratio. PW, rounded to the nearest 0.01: 0.02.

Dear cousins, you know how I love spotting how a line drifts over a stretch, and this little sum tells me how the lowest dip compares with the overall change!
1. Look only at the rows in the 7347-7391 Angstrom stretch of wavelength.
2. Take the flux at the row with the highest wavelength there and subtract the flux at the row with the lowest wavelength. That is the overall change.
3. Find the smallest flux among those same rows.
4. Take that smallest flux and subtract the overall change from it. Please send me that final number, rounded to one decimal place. 10.6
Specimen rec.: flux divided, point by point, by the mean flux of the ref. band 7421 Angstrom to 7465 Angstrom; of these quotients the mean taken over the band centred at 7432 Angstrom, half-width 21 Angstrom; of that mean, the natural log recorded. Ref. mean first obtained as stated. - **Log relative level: 0.02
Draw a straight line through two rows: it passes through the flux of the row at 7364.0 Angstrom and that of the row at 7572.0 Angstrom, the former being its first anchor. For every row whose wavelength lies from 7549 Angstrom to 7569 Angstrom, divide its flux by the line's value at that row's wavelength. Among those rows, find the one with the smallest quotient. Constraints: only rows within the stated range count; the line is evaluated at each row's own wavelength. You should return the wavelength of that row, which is 7560.0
